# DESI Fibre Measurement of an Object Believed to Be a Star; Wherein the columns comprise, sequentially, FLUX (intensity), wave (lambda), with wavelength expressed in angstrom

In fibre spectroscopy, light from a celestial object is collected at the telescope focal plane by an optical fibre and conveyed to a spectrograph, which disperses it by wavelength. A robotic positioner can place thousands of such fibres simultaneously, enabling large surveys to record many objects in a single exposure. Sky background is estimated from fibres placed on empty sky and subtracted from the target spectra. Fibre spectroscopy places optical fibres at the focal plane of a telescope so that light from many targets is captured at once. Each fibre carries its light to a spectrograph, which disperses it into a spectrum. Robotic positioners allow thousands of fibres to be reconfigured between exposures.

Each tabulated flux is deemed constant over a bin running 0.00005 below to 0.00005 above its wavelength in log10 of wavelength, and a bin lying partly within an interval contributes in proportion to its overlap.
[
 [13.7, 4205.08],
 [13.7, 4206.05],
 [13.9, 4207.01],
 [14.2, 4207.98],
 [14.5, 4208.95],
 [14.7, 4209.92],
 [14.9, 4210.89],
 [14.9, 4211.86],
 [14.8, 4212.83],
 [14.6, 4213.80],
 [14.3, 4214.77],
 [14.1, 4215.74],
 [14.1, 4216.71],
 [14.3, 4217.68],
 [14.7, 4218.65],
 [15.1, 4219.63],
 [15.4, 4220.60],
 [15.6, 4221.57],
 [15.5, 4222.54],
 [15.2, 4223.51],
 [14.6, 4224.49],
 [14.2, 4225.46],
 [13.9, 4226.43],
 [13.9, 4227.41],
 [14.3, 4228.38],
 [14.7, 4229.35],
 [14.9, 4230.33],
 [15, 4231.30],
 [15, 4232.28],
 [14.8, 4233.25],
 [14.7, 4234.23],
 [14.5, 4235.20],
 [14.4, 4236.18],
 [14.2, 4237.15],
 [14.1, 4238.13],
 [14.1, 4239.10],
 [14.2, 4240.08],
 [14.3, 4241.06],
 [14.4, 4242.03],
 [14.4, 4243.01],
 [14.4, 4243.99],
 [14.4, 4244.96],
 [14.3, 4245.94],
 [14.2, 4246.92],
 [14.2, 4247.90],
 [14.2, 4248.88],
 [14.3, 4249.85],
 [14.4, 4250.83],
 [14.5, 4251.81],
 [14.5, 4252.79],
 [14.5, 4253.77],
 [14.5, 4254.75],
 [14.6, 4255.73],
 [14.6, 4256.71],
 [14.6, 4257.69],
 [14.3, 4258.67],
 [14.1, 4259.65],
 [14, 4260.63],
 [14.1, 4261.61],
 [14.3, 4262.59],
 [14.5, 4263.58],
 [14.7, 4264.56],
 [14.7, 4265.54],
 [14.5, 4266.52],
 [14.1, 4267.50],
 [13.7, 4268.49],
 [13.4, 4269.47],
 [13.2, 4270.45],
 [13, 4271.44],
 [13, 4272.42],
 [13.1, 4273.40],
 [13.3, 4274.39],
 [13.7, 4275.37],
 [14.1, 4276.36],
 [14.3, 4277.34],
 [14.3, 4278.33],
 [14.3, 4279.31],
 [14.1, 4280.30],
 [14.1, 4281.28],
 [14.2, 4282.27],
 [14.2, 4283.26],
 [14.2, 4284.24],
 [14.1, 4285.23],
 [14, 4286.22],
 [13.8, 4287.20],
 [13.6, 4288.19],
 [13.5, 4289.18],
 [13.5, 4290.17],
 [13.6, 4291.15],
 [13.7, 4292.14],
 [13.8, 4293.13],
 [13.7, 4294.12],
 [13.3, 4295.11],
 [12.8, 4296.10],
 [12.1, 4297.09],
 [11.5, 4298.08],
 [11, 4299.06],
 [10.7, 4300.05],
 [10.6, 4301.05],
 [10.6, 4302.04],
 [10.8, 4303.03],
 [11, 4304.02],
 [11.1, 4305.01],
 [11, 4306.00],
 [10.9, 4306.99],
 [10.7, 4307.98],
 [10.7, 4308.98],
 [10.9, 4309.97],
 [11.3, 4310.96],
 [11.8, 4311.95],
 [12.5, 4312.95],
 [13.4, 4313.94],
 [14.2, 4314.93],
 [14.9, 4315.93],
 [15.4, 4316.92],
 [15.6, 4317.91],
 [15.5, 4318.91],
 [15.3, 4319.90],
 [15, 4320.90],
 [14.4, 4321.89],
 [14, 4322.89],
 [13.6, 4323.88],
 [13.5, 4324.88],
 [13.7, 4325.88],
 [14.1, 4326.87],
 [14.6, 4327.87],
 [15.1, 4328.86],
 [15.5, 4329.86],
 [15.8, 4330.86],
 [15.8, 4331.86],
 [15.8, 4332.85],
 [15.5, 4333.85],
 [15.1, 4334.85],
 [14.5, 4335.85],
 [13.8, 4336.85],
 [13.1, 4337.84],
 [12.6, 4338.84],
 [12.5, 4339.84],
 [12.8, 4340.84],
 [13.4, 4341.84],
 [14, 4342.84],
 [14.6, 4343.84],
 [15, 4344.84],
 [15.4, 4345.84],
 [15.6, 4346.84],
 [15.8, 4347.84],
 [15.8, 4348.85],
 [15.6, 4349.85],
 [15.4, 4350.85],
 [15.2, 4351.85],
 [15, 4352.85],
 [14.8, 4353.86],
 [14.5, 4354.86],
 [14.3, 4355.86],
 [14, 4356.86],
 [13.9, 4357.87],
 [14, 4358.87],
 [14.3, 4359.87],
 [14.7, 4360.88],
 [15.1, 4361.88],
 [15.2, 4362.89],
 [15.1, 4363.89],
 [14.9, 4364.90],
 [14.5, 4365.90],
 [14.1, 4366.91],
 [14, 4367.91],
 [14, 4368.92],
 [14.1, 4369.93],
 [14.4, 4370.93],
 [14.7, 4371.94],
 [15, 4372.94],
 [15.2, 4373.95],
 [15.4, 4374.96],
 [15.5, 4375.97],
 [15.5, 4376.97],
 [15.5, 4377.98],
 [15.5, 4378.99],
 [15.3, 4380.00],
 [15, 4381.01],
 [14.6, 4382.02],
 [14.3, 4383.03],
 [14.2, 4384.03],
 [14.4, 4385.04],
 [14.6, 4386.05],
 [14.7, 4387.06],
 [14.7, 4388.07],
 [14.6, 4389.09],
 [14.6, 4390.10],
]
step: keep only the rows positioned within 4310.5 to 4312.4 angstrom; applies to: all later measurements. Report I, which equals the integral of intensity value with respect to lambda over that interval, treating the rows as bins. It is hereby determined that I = 22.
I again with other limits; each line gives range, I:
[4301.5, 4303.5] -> 21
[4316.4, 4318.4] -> 31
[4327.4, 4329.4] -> 30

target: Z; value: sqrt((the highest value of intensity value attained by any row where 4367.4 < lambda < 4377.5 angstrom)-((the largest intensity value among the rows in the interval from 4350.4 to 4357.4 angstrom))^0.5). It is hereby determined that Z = 3.40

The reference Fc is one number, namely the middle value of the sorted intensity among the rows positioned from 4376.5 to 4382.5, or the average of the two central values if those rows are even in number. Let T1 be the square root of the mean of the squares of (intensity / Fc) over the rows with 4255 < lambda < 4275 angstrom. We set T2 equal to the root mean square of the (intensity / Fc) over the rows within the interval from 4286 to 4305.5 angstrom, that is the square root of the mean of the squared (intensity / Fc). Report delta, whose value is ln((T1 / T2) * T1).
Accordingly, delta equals 0.02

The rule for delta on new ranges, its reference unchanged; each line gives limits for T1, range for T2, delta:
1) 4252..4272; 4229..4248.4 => -0.10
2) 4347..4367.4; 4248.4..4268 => -0.01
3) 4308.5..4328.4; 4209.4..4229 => -0.17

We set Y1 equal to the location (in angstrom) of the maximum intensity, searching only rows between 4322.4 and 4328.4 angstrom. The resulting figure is 4327.87 angstrom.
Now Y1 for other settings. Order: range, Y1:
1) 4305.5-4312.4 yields 4311.95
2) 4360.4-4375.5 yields 4374.96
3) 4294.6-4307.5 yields 4295.11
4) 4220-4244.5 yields 4221.57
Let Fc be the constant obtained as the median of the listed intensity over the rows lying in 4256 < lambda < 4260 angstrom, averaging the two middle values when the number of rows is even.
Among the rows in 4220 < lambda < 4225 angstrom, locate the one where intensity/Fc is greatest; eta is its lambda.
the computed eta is 4221.57 angstrom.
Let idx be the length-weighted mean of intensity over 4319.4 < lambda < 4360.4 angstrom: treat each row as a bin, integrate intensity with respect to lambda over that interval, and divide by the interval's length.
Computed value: 14.6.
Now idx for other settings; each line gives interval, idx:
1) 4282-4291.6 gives 13.9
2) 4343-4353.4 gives 15.3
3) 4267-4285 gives 13.8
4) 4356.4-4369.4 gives 14.4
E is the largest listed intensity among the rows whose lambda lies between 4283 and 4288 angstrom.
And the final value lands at 14.2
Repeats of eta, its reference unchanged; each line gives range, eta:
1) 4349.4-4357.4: 4349.85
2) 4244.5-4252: 4251.81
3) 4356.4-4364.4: 4362.89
